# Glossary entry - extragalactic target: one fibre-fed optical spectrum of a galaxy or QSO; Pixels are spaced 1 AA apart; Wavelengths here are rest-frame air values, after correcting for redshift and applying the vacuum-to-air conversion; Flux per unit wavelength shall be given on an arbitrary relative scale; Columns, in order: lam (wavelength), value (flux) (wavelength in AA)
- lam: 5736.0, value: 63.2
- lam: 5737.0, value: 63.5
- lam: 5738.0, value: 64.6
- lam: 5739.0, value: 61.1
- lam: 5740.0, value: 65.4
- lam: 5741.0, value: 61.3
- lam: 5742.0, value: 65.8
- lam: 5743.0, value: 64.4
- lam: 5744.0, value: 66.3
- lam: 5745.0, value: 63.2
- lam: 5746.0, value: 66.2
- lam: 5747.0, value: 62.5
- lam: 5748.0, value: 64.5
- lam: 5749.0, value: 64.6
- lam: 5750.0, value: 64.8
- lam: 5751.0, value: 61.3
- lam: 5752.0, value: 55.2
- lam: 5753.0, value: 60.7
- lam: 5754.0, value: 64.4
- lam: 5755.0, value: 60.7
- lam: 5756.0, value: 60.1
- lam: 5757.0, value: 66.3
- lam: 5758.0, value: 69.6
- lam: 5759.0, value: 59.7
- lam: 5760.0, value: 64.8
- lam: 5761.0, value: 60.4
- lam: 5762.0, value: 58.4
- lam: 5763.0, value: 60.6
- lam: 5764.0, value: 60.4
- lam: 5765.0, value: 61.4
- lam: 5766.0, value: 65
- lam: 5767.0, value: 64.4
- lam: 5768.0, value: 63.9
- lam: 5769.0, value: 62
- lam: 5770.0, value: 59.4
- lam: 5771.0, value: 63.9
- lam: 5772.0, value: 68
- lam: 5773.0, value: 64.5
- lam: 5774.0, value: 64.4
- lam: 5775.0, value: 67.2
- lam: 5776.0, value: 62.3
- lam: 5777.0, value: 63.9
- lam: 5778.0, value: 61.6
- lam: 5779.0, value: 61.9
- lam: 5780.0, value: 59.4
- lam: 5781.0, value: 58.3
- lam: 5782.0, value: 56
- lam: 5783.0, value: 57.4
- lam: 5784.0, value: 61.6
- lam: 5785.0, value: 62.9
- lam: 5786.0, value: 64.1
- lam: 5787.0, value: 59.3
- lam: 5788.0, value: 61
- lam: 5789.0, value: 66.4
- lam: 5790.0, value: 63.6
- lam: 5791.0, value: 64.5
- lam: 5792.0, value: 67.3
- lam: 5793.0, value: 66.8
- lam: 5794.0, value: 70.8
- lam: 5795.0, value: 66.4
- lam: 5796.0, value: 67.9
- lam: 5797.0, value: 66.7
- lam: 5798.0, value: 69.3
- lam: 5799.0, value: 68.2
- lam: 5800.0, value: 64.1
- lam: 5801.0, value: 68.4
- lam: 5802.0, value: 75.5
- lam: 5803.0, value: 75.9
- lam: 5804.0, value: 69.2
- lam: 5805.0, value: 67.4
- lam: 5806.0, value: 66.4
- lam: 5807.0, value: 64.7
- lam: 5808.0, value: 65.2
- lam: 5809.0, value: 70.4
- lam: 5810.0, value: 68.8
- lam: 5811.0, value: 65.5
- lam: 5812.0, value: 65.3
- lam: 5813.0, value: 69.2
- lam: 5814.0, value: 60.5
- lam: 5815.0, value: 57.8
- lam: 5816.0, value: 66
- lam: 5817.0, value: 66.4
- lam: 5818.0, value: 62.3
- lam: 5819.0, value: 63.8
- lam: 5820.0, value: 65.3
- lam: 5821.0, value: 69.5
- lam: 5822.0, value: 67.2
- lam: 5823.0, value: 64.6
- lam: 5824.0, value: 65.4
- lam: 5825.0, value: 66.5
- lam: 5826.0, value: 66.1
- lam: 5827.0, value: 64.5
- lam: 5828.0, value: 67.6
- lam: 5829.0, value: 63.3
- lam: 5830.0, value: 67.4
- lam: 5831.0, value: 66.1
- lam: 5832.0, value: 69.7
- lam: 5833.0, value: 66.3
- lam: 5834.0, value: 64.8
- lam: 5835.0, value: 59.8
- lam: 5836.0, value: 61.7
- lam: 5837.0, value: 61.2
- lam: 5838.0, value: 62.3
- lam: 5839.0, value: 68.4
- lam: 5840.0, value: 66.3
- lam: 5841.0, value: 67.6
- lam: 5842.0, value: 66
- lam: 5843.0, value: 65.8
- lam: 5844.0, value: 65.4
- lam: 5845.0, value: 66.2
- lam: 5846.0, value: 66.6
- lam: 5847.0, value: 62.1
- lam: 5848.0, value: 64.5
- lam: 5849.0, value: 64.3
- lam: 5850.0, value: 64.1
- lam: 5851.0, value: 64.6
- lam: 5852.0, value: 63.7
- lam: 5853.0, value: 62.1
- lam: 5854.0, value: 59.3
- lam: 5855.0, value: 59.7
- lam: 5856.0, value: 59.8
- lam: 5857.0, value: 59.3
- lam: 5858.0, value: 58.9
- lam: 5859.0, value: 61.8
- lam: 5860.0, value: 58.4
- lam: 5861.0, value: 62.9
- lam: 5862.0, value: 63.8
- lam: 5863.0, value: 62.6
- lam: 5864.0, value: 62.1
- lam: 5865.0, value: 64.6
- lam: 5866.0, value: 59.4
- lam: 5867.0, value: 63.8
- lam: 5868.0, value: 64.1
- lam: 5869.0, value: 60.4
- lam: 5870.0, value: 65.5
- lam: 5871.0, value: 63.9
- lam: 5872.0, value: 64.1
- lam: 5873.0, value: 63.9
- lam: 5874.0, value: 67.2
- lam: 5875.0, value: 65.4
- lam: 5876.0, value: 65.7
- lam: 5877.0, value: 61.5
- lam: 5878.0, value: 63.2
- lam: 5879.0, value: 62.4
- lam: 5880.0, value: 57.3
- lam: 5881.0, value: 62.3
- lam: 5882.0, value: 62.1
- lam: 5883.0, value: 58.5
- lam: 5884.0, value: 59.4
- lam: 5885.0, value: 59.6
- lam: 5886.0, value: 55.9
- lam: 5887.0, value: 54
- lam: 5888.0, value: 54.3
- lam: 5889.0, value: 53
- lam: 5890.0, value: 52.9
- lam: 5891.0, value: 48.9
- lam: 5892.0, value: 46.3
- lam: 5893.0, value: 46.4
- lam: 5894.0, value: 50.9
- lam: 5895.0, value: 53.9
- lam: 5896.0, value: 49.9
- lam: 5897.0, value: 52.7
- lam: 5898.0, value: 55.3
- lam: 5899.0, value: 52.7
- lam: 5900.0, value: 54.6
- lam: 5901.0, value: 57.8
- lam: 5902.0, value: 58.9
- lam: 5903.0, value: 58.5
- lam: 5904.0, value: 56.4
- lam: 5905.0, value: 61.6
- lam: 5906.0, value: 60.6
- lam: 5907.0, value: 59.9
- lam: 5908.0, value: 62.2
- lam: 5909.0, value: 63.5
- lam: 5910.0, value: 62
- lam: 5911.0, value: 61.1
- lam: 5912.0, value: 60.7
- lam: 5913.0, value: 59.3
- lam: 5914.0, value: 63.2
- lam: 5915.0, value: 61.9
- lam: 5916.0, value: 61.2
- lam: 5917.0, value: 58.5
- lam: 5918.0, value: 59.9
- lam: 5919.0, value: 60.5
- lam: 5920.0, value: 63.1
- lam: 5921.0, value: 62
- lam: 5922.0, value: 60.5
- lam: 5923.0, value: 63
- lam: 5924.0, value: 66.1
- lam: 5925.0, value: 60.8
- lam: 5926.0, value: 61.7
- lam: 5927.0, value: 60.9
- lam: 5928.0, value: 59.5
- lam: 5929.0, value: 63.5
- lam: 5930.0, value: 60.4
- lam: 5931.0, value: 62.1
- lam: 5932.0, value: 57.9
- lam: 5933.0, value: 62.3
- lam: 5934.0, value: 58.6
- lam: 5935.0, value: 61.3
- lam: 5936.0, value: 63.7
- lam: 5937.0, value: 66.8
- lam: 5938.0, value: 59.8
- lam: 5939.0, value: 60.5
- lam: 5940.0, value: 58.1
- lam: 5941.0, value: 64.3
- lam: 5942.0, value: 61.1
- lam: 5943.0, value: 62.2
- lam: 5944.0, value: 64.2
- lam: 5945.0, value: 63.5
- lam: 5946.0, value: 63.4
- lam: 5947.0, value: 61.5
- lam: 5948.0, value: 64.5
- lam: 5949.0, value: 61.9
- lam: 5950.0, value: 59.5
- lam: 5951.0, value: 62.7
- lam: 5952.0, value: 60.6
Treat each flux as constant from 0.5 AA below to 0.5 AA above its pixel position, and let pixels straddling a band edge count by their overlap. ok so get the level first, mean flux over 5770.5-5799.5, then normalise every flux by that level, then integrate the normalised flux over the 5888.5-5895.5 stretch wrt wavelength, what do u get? 5.5 AA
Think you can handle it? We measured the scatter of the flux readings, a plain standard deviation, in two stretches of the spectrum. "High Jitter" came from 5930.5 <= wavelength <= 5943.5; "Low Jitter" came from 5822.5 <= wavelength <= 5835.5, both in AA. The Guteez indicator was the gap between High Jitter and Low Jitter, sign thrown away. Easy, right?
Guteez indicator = 0.2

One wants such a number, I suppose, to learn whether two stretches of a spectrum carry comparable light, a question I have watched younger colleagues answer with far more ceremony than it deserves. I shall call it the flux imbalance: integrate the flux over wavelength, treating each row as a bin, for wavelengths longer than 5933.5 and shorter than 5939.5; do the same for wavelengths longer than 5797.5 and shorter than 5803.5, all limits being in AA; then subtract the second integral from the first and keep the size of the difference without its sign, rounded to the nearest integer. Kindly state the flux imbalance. 51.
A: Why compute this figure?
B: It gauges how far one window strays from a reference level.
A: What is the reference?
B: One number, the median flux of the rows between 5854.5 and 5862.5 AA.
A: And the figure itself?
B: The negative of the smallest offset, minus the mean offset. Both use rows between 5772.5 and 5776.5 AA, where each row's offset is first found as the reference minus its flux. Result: 12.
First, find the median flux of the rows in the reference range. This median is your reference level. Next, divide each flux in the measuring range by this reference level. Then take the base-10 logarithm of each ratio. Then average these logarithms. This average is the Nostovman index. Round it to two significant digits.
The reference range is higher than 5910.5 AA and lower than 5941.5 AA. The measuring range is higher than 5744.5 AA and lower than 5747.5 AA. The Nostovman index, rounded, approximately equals 0.020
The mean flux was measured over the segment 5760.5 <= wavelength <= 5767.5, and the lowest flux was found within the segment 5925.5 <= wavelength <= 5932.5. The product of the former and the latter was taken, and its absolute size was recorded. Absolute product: 3562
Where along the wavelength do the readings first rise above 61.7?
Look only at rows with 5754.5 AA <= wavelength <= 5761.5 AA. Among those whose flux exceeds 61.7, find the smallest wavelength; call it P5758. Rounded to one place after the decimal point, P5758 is 5757.0 AA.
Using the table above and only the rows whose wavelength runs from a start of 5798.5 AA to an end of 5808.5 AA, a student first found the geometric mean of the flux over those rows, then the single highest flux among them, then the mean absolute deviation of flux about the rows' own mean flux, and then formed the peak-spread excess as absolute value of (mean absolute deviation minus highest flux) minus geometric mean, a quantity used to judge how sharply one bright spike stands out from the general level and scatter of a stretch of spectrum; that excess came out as 4.5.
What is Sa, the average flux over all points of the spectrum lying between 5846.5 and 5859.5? 61.9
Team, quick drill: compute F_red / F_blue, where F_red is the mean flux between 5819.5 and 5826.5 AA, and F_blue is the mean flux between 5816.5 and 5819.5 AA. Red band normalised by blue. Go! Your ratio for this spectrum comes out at 1.03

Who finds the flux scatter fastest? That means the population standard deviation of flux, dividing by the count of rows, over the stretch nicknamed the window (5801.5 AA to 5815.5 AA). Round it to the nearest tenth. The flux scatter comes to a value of 4.8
